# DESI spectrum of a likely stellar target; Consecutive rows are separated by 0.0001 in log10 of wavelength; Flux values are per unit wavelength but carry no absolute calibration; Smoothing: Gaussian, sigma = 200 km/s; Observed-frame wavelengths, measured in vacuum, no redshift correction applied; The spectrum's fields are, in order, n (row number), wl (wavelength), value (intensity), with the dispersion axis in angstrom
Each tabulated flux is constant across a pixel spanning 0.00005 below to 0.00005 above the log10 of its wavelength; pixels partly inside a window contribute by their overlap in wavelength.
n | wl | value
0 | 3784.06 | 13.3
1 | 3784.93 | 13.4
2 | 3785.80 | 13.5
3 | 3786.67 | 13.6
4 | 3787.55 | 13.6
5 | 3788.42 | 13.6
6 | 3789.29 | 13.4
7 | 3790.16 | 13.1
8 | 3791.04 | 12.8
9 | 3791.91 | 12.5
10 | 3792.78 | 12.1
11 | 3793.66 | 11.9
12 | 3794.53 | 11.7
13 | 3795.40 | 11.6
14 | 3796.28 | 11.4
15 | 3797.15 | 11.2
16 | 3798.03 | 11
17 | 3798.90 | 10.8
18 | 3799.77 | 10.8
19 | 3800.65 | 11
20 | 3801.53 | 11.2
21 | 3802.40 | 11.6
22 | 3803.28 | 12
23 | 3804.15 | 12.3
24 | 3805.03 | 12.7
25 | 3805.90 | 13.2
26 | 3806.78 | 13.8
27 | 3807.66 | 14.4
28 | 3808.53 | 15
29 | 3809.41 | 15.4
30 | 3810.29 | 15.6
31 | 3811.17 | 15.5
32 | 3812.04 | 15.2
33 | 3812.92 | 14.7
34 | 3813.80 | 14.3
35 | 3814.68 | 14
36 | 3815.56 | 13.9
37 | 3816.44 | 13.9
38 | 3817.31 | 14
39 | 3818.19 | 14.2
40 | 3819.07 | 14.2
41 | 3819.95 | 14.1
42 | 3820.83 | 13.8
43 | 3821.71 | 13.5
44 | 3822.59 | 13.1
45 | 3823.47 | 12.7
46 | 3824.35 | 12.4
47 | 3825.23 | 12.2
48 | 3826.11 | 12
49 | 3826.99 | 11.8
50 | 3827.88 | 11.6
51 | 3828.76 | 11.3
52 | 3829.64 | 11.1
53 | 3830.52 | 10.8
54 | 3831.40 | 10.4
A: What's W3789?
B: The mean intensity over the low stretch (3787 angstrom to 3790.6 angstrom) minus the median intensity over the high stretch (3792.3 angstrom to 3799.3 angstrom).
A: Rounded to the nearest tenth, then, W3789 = 1.9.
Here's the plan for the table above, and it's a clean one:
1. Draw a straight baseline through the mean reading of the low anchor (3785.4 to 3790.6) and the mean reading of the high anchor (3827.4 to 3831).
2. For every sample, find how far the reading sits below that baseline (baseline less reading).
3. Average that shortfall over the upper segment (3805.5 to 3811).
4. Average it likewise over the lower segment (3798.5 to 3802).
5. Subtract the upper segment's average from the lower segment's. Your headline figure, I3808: 4.1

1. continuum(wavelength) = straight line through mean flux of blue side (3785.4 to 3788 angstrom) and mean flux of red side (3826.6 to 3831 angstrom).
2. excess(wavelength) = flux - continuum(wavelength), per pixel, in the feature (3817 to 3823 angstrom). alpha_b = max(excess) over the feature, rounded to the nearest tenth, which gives 2.4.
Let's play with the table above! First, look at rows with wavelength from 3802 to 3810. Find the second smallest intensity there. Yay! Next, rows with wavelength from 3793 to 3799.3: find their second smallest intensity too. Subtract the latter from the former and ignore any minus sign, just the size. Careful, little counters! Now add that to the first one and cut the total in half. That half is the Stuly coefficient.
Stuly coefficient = 6.5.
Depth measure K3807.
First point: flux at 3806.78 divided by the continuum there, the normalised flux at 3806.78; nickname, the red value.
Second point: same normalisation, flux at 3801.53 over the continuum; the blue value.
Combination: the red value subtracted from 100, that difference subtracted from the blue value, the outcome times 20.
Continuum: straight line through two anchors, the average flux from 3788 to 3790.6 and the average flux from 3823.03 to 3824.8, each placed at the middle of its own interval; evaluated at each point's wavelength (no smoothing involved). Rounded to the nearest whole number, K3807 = -1962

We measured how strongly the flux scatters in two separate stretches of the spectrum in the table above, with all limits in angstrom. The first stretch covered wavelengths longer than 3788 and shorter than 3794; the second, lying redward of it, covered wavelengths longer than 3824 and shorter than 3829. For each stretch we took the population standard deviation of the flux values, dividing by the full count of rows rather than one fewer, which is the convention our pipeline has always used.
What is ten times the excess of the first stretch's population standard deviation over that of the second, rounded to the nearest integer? 2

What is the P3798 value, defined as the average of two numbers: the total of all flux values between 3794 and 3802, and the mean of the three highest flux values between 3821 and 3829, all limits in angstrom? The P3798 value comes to 56.9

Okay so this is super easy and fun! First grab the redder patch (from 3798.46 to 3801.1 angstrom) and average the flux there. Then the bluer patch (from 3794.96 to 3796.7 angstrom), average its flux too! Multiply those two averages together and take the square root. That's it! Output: 11.2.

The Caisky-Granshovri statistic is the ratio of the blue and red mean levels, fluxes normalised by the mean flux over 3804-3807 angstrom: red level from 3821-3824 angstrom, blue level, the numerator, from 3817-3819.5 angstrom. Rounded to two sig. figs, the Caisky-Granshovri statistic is 1.1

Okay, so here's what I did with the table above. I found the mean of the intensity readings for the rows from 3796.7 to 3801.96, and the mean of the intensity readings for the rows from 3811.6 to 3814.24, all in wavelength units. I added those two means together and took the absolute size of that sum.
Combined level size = 25.7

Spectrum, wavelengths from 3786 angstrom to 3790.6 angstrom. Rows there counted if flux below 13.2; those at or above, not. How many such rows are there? 1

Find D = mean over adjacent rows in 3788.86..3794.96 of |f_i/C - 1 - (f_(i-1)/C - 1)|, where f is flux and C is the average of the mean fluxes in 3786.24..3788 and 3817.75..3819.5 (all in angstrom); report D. 0.020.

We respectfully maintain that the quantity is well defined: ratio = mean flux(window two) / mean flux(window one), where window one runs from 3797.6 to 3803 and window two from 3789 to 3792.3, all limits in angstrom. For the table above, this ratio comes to 1.2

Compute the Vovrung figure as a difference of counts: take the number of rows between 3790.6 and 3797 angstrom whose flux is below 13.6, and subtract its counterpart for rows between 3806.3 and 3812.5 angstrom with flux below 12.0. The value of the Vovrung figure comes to 7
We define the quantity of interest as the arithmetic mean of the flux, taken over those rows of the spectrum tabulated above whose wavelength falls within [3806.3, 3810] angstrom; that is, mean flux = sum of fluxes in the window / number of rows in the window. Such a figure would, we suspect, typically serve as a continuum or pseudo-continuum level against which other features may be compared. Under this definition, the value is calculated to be 14.7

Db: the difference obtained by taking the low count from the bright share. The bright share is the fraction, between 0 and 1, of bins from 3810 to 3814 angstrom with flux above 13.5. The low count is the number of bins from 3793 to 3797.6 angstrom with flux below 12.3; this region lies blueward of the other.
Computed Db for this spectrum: -4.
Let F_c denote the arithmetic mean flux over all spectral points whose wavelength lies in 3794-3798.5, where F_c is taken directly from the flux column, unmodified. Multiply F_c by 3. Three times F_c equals 34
